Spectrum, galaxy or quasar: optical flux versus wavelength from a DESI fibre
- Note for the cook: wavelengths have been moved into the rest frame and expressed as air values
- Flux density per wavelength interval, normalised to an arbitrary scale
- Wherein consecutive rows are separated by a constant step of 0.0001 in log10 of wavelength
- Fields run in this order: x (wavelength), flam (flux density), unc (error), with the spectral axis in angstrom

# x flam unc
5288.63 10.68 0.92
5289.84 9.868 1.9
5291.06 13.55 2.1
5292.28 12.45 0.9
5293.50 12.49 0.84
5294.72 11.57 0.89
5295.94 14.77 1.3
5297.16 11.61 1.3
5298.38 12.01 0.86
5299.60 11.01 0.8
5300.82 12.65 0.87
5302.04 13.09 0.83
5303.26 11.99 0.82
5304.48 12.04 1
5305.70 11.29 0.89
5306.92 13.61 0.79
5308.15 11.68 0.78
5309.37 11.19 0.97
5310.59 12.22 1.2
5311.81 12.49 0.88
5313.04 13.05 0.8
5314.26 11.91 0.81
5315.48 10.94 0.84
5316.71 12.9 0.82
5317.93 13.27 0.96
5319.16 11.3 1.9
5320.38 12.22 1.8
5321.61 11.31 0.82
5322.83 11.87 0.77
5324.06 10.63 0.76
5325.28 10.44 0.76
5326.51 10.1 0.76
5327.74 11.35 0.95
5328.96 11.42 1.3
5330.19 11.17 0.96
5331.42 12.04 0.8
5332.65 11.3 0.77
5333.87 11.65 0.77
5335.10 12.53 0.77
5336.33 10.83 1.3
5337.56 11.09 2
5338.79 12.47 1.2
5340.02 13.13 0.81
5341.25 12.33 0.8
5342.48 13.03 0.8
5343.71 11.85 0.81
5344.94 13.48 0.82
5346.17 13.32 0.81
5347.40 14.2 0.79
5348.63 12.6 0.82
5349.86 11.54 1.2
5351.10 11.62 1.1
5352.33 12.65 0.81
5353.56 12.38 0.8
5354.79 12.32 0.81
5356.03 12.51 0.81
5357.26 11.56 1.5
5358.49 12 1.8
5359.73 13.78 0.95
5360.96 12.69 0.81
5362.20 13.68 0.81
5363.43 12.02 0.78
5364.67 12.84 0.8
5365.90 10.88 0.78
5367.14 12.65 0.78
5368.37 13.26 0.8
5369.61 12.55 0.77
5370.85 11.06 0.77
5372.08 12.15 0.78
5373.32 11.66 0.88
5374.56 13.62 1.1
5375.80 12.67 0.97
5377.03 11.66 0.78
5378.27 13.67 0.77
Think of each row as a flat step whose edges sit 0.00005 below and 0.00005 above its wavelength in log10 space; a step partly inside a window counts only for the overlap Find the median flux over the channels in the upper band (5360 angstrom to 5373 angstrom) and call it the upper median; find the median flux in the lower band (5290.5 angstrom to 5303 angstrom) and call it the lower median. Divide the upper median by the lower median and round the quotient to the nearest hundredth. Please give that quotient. 1.01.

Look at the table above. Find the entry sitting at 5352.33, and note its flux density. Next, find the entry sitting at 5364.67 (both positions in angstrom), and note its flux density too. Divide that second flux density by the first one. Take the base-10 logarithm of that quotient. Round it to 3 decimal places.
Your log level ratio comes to 0.006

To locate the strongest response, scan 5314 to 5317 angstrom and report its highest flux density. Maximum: 12.9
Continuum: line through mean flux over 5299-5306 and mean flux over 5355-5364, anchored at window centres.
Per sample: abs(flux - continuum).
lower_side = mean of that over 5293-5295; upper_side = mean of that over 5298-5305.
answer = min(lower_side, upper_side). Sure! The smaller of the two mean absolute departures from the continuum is 0.47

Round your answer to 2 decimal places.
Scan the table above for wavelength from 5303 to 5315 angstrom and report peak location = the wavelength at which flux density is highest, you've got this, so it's 5306.92 angstrom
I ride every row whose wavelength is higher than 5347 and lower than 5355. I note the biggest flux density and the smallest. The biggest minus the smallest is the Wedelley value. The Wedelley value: 2.66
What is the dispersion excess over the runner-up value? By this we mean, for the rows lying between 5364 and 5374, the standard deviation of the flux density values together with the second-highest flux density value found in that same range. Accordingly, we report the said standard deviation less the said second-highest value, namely -12.0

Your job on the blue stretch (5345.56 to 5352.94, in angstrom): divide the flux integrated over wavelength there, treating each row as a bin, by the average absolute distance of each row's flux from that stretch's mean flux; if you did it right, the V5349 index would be 127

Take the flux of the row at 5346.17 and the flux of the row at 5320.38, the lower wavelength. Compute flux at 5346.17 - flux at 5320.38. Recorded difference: 1.1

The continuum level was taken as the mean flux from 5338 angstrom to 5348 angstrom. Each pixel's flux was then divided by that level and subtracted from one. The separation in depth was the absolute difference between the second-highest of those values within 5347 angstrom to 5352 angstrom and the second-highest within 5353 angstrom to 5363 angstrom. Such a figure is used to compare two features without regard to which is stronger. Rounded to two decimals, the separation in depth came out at 0.03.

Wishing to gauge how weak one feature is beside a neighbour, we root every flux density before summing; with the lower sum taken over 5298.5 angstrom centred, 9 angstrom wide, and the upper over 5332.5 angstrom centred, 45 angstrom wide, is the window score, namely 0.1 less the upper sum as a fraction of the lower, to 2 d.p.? -5.11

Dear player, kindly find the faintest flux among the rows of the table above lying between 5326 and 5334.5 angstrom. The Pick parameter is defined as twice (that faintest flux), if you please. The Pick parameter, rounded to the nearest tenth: 20.2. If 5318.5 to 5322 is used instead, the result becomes 22.6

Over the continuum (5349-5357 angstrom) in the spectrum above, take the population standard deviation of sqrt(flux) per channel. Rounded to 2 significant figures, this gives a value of 0.062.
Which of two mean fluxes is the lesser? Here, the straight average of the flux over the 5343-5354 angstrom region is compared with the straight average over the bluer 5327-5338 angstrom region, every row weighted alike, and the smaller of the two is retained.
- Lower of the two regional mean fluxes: 11.5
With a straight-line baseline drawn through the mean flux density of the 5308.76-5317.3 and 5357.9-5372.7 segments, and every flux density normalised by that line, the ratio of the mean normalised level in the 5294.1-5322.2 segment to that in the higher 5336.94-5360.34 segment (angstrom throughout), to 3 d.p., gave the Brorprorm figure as 0.996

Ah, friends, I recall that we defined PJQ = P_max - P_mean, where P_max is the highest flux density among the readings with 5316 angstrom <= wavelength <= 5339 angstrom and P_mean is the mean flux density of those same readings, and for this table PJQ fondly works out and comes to 1.7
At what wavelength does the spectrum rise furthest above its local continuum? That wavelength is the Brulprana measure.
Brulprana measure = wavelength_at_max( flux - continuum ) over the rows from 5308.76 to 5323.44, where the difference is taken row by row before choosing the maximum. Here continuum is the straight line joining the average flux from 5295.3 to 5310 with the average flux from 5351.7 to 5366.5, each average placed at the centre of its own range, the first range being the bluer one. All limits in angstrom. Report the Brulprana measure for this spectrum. 5317.93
